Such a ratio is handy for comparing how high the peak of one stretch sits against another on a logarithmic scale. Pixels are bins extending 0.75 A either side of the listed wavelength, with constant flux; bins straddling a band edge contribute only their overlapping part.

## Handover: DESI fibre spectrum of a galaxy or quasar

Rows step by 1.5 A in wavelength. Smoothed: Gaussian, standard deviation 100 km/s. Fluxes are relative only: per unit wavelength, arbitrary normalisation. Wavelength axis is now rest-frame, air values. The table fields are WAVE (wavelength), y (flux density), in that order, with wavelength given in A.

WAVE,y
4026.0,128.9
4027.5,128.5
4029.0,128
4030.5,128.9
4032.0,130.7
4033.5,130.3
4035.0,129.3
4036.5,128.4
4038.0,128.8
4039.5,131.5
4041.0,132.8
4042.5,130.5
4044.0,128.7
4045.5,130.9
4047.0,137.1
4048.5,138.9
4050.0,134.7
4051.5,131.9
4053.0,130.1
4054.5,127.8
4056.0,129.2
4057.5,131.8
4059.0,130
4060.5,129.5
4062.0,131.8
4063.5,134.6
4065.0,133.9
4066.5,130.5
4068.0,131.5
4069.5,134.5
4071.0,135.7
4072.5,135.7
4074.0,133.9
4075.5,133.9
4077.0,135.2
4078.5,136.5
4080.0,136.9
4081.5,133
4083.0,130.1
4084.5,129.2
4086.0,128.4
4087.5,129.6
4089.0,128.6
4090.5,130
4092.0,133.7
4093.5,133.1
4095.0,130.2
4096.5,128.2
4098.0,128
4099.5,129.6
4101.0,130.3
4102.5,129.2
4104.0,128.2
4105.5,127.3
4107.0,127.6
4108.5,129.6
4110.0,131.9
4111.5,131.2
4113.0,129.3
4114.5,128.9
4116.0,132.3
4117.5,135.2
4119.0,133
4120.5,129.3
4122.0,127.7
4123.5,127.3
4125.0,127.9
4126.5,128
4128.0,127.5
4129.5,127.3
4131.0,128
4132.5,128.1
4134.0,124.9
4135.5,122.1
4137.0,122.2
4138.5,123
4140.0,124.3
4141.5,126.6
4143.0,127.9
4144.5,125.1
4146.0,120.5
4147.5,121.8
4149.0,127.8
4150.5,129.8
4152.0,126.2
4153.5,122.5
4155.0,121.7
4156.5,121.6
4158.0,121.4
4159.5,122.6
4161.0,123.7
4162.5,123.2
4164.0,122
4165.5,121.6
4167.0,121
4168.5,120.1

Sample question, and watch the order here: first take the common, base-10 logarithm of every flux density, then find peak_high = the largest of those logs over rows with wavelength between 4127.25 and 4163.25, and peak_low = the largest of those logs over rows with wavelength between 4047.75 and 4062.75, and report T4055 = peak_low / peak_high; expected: 1.01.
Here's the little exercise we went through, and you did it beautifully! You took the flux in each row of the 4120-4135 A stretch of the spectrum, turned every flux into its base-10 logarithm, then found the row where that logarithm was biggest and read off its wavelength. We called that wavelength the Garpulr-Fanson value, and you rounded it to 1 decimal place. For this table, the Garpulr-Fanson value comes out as 4120.5 A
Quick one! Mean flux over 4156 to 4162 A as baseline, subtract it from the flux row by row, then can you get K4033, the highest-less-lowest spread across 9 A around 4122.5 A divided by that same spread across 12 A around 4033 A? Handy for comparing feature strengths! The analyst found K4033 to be 2.1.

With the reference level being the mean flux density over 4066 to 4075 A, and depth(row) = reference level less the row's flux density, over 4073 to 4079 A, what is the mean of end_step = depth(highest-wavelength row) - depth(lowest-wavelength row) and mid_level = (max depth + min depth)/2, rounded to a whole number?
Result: -2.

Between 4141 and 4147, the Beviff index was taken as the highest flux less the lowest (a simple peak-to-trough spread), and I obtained 7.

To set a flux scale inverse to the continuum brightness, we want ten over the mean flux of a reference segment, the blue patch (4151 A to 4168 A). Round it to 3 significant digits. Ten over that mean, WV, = 0.0816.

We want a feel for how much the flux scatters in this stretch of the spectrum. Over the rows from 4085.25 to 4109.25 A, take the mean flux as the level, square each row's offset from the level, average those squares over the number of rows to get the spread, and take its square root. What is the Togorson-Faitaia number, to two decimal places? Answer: 1.74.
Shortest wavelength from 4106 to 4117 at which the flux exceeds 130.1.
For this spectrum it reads 4110.0 A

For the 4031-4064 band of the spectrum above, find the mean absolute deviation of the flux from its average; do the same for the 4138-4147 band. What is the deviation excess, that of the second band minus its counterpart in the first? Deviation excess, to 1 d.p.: -0.1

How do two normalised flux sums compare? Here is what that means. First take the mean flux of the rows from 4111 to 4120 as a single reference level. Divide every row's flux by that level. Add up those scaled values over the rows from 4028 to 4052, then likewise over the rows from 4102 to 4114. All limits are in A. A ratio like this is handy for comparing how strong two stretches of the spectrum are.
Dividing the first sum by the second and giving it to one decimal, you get 2.0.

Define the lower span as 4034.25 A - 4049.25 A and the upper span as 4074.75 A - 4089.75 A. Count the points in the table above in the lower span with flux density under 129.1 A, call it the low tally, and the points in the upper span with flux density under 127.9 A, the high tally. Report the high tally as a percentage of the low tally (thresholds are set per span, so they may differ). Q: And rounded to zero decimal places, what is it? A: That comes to 0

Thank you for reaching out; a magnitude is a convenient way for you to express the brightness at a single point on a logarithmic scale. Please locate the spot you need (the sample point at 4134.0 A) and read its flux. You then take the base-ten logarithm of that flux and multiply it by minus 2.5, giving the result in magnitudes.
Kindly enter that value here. -5.24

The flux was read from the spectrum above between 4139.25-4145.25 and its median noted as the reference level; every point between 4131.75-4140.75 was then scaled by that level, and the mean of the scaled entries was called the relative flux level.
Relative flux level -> 0.99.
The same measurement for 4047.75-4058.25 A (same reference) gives 1.05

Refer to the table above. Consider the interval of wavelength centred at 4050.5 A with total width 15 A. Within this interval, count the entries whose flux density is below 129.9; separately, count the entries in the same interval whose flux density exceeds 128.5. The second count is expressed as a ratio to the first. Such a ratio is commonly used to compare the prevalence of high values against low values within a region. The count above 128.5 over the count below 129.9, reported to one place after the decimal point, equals 3.0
